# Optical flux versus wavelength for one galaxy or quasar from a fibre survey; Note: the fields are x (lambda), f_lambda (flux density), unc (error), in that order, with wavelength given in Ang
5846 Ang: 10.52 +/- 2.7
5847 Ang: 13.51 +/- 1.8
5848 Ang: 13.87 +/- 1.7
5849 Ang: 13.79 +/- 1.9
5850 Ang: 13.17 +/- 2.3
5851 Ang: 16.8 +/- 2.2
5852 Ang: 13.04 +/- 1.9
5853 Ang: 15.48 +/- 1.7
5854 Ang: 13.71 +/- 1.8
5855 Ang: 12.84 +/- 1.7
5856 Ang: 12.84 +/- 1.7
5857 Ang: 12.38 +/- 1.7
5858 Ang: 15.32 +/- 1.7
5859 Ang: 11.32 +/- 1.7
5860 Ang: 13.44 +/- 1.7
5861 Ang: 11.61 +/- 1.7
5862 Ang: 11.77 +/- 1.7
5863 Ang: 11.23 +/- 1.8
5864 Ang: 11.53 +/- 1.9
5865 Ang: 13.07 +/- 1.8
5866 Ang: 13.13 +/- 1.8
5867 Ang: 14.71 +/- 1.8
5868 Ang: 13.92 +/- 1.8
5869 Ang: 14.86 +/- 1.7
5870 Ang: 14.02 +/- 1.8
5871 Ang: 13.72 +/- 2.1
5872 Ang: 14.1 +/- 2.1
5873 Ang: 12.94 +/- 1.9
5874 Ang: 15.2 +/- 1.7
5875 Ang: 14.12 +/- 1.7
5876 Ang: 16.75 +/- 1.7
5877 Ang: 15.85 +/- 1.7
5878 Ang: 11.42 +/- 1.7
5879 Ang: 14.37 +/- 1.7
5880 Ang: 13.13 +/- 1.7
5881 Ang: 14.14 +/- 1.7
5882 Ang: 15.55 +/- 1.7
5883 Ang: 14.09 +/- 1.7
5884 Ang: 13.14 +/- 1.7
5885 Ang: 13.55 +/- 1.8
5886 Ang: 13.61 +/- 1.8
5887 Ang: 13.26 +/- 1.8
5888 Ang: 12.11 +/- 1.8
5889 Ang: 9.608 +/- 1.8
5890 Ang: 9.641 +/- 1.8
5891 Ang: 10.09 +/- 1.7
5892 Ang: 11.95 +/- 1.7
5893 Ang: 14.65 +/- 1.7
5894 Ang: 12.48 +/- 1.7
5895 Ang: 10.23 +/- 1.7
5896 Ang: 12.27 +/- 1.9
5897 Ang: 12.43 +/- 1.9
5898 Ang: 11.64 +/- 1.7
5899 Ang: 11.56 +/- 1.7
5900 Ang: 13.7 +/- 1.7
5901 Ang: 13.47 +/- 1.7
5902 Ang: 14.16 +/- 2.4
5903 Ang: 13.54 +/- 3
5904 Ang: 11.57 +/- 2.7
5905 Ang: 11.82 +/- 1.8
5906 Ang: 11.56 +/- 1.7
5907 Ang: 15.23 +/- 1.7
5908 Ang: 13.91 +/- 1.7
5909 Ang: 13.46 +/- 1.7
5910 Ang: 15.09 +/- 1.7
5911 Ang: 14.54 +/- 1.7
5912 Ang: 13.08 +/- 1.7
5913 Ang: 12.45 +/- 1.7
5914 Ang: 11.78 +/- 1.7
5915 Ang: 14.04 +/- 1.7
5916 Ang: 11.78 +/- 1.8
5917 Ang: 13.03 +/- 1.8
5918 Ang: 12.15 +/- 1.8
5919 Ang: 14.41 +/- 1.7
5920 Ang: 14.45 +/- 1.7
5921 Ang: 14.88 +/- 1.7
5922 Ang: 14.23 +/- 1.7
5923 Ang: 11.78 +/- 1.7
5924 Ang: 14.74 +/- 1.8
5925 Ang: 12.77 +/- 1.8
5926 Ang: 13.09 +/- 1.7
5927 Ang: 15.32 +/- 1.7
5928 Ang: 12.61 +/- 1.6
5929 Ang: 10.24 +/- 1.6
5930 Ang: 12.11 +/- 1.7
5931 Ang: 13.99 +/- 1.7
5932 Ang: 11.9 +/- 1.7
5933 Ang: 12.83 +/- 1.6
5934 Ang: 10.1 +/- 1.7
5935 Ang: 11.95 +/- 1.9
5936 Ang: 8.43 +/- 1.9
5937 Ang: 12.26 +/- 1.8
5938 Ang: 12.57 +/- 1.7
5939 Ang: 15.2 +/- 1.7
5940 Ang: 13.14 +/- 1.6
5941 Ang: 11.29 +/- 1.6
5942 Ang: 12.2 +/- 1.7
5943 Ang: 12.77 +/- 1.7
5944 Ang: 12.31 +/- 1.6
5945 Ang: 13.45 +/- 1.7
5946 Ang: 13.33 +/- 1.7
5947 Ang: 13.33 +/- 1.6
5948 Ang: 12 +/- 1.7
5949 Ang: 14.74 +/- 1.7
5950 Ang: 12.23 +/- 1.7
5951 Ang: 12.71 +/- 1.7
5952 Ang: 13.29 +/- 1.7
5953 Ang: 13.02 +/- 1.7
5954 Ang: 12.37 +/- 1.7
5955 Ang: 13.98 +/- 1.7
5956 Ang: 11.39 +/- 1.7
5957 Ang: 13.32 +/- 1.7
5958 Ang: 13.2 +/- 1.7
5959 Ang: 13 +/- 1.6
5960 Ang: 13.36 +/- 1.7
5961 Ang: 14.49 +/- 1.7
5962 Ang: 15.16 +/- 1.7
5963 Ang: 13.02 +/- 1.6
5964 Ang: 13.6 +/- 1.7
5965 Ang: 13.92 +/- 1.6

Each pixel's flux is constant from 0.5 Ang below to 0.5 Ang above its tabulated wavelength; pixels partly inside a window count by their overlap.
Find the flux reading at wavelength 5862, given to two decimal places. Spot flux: 11.77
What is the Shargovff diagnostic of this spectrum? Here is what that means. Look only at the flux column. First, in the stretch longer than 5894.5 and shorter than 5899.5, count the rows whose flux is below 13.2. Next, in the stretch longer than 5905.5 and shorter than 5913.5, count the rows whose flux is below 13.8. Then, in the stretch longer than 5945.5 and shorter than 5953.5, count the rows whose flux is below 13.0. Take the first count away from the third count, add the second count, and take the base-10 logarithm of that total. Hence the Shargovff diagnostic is 0.3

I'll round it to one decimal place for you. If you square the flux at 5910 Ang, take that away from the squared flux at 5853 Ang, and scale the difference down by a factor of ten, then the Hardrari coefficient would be 1.2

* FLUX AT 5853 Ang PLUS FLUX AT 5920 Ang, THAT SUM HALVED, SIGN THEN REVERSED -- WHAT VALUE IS -15.0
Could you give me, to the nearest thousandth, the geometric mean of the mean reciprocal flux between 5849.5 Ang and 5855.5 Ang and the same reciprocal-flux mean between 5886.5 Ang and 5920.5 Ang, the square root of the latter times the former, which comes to 0.076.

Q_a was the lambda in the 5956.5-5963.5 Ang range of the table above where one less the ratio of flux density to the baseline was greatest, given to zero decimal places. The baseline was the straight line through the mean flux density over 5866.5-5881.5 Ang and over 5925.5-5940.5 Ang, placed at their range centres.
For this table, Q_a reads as 5959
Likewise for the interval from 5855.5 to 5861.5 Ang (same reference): 5859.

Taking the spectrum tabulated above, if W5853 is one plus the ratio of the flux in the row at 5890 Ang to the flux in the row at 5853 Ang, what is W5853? 1.62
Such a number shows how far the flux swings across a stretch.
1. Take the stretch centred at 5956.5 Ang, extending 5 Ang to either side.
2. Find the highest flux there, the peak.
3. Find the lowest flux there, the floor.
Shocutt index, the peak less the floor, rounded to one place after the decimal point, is 3.1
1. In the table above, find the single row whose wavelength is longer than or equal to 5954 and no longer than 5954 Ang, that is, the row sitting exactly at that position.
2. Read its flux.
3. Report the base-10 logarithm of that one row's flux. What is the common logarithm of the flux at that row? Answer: 1.09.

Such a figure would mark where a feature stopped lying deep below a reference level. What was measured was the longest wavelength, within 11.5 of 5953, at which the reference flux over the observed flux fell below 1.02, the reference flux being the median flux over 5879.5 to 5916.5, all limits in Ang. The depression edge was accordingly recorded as 5964 Ang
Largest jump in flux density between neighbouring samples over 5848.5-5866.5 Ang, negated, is -4.0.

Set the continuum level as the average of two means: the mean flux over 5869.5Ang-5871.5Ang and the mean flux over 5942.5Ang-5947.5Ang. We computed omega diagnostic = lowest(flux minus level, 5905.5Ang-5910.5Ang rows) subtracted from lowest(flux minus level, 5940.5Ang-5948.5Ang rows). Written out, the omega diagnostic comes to -0.3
